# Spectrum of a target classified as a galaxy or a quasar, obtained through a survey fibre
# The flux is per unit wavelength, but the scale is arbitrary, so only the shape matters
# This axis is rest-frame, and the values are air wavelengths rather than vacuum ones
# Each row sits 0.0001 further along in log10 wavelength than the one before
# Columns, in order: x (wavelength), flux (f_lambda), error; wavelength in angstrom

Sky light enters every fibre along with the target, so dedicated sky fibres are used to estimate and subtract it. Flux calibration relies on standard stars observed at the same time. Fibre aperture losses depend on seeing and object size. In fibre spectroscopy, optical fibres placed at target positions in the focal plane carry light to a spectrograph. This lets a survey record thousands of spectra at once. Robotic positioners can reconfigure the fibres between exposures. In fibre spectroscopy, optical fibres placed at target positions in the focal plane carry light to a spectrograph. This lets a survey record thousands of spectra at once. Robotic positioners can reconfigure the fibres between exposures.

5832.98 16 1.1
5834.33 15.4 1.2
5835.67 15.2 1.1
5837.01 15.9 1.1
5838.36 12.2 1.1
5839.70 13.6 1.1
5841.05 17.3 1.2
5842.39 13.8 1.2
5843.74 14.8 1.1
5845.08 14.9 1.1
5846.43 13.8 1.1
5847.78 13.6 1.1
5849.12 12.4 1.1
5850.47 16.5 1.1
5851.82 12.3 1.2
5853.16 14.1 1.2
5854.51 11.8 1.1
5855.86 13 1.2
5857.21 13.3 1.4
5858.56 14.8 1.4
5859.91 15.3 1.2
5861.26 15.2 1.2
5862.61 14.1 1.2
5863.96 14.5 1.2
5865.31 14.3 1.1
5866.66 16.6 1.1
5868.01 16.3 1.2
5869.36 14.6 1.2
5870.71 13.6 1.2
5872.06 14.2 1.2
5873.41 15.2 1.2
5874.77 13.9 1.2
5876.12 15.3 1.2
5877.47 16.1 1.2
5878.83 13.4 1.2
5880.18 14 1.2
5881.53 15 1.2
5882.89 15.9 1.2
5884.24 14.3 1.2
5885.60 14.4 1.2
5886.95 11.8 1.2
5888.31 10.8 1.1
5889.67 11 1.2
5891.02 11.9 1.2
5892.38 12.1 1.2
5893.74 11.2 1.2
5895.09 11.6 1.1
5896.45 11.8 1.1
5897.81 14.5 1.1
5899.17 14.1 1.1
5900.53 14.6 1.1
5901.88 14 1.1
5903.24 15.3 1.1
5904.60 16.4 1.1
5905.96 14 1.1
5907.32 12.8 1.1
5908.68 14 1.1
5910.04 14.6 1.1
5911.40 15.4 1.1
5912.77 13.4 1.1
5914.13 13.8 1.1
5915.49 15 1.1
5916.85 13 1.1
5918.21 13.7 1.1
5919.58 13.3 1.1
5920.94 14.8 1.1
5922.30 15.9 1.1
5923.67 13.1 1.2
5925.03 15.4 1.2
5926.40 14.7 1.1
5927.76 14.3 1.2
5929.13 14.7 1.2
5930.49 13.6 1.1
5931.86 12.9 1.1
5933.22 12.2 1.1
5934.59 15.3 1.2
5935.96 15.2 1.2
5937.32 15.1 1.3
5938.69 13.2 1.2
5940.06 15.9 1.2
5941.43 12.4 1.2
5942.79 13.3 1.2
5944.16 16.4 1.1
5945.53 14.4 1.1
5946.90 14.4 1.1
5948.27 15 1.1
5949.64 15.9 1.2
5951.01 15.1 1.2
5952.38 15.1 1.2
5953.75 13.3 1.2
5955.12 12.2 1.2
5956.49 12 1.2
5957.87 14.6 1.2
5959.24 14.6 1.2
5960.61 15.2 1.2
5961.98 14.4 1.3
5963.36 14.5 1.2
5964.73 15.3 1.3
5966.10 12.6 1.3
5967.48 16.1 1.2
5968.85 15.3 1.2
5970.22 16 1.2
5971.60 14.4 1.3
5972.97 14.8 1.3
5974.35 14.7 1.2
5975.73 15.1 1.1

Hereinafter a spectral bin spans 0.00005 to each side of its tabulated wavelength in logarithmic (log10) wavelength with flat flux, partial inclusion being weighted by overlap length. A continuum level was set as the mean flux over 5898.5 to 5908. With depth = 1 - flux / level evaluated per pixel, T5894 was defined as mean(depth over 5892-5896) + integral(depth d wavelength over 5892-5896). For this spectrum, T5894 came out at 1.0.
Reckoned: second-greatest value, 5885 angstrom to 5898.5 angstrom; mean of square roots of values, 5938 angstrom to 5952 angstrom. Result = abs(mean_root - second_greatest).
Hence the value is 10.6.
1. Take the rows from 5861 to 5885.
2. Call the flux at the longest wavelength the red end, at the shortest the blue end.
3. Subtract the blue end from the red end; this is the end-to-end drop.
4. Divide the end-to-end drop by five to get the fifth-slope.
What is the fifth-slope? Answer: -0.18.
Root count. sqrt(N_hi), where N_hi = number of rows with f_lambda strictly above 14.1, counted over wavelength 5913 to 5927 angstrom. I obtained 2.24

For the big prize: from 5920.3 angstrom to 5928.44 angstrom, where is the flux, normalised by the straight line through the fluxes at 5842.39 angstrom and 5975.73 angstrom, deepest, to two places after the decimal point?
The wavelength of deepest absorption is 5923.67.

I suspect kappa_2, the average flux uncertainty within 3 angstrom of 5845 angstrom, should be 1.12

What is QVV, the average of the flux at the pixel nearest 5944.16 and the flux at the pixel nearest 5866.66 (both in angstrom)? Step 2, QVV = 16.5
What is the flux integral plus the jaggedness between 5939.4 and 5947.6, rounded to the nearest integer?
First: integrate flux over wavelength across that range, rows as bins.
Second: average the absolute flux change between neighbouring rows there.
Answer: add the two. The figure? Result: 121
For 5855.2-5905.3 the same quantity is 703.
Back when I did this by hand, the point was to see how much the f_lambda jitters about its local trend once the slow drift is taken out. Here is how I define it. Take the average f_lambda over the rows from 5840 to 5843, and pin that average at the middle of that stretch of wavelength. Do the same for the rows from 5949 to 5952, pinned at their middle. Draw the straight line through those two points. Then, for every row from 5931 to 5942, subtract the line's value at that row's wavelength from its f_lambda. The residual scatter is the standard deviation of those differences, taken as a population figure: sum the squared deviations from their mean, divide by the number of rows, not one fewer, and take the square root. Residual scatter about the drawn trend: 1.40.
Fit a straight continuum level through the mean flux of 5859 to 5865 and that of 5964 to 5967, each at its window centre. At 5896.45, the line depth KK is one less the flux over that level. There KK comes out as 0.19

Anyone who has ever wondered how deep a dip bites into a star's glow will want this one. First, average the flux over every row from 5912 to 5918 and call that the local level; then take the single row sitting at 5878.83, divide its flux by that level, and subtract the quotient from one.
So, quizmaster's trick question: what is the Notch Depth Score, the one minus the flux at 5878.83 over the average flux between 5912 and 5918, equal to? 0.03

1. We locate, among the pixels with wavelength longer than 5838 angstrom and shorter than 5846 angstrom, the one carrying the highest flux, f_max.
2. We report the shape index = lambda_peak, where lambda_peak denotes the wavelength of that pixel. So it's 5841.05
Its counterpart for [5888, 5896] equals 5892.38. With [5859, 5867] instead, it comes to 5866.66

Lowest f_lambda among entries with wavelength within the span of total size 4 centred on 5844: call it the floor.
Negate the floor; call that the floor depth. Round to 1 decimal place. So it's -13.8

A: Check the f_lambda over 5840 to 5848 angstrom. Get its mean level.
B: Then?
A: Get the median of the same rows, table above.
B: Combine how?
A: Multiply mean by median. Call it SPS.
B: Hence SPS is 210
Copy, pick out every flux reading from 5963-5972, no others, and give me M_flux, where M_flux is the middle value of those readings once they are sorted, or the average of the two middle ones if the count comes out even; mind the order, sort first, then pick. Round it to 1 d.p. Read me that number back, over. 15.3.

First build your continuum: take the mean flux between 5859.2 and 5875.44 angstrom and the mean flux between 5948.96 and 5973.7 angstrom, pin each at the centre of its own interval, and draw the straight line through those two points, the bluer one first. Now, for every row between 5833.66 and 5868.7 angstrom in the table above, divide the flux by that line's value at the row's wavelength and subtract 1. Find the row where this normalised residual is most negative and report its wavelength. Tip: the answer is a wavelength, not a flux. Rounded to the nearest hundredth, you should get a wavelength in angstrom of 5854.51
